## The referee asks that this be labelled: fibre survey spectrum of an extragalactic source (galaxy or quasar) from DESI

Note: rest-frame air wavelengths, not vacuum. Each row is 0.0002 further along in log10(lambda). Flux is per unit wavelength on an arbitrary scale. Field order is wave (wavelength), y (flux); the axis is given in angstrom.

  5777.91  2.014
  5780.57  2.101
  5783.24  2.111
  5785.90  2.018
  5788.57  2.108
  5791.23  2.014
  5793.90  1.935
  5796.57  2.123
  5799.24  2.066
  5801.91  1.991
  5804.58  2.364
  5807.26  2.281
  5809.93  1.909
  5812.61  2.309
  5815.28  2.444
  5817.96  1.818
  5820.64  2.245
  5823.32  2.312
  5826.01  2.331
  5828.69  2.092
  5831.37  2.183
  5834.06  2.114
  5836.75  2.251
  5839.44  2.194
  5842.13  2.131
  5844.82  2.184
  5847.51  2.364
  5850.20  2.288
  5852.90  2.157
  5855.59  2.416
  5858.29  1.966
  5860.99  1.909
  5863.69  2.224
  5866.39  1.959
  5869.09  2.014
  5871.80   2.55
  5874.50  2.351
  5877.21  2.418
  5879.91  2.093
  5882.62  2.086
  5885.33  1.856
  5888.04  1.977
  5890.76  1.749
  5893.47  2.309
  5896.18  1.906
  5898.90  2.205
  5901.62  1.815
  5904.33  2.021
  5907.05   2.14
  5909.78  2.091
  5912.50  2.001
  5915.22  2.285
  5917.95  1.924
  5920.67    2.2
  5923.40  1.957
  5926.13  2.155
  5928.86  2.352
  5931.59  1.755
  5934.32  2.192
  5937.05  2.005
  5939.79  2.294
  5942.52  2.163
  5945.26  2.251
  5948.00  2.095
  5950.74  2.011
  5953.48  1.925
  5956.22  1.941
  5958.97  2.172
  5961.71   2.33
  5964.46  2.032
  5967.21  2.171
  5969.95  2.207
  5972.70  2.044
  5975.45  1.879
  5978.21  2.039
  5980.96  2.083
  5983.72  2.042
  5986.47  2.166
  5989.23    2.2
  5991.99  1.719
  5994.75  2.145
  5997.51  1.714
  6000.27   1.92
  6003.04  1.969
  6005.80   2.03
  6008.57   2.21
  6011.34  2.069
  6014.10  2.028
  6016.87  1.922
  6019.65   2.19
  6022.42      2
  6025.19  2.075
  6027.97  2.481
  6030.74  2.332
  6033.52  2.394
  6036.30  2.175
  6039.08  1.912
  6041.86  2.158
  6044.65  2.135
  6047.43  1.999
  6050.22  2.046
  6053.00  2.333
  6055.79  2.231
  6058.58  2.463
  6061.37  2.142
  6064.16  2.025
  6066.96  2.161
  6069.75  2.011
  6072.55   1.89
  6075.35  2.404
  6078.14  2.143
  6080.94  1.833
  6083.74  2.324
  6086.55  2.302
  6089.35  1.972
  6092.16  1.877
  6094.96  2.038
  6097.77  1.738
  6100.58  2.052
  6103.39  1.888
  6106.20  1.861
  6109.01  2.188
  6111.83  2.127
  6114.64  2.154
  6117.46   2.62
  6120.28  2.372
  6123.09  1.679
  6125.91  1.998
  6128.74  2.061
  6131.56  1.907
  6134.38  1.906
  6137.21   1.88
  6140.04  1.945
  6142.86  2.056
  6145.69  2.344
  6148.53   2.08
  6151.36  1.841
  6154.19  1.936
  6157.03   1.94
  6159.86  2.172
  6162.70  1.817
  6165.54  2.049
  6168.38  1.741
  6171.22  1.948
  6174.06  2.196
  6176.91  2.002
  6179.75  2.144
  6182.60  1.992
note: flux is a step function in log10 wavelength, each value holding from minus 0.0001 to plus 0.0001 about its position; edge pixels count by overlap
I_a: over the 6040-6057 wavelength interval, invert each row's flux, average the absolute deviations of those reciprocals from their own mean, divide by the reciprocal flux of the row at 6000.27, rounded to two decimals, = 0.04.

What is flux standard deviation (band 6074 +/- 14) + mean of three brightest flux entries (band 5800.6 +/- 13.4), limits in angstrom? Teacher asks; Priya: 2.50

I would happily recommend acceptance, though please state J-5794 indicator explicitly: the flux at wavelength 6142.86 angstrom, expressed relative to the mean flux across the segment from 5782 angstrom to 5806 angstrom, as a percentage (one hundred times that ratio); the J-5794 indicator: 99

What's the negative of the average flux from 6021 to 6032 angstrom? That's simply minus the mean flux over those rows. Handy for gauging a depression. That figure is -2.22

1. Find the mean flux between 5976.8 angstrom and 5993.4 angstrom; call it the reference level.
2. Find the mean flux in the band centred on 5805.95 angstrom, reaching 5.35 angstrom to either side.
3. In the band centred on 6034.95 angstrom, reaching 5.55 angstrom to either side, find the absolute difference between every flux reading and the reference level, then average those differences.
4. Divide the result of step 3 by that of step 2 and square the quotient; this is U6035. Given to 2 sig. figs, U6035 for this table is 0.011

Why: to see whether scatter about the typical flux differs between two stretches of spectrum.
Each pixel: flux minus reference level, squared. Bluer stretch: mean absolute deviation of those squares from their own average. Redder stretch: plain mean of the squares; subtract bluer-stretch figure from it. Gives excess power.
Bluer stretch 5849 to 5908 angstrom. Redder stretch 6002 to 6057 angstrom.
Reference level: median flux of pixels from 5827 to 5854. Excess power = -0.012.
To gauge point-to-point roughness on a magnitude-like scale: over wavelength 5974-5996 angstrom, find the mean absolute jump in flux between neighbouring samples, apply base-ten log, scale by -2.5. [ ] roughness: 1.8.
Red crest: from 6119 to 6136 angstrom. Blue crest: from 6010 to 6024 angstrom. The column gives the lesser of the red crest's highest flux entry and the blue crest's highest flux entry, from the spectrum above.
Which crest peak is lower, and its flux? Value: 2.19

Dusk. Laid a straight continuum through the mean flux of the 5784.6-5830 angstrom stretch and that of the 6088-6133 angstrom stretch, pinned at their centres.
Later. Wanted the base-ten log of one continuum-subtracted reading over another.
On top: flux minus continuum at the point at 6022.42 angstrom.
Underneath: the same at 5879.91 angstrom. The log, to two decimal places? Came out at 0.49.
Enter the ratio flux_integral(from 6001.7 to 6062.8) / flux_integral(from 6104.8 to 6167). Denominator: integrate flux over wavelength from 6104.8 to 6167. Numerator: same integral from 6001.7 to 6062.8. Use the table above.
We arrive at 1.03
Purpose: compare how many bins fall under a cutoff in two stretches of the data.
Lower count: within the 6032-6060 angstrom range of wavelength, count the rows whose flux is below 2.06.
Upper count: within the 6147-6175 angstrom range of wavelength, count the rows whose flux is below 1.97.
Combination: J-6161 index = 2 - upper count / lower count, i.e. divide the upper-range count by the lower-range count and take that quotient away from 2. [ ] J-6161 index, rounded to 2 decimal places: 0.00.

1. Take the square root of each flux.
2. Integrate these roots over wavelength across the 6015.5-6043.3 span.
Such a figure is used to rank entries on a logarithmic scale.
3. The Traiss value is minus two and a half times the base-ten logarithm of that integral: -4.03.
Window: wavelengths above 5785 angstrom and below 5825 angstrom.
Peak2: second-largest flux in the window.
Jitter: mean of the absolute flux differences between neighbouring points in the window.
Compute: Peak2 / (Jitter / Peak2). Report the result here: 26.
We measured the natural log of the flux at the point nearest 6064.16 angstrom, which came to 0.706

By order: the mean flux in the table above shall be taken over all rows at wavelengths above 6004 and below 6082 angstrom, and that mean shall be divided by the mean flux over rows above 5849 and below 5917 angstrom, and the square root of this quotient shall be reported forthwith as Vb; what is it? 1.01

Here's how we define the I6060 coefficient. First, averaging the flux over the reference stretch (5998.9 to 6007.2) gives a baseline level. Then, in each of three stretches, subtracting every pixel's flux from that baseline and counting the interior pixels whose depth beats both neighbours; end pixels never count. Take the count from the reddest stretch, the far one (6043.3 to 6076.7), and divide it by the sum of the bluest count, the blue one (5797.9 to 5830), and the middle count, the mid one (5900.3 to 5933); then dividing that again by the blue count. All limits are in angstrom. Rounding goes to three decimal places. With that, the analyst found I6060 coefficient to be 0.222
